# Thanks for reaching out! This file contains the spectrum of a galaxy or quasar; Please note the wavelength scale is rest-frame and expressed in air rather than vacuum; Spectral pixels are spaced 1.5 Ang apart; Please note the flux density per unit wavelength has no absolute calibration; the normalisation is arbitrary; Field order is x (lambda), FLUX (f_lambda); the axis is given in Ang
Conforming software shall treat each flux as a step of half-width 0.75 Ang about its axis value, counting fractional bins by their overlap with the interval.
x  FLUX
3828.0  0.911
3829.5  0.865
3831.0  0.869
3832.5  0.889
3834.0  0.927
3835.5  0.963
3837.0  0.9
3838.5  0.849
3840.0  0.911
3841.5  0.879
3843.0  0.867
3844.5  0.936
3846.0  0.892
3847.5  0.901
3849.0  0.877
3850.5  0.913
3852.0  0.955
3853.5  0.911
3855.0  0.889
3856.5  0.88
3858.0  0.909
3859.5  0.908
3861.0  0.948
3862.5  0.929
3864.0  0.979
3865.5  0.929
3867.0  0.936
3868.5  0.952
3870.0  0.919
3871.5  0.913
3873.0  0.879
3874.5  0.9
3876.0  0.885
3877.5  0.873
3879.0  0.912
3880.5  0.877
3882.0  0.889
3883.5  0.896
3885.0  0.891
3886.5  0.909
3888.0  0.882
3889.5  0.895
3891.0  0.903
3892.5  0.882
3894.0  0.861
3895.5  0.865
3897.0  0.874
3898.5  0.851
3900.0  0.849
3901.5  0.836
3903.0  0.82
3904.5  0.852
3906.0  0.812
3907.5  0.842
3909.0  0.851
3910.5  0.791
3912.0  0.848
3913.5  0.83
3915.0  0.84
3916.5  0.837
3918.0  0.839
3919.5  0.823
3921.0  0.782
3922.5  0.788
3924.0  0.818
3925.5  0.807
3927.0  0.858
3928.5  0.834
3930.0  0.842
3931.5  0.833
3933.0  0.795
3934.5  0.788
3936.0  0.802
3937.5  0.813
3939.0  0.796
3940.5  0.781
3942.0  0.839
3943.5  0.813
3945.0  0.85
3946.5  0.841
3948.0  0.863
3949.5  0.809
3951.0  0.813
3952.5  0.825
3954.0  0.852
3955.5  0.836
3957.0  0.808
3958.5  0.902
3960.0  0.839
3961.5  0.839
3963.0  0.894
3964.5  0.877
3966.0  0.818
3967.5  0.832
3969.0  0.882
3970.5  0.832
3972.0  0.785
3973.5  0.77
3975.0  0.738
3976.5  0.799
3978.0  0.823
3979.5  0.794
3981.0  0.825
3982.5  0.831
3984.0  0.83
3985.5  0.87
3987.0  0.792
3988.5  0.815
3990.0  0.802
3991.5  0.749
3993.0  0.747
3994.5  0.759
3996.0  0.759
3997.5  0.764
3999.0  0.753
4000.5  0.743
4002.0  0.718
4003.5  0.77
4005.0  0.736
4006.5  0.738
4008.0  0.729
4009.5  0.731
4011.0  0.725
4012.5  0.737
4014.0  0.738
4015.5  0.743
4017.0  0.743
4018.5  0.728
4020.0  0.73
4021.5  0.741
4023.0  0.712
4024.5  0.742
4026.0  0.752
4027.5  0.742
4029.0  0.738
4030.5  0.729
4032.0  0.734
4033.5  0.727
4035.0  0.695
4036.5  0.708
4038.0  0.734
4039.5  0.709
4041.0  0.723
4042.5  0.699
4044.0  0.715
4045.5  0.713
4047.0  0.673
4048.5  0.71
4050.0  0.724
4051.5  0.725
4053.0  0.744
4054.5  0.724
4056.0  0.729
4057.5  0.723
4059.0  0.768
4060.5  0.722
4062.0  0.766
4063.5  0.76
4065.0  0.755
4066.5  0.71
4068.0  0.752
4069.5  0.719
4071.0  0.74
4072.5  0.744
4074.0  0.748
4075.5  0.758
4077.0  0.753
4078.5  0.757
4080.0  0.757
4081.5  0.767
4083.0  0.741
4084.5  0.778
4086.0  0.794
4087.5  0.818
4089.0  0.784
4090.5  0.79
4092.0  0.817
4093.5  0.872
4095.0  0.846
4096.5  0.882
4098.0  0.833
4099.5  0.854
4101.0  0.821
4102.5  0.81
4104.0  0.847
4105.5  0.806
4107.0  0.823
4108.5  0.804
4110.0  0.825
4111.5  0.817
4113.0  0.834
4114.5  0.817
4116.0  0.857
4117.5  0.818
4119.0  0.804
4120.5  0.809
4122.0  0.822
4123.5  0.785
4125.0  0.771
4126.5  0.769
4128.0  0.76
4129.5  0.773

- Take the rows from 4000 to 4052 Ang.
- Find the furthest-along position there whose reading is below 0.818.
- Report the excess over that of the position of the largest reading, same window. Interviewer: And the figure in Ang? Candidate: -48.0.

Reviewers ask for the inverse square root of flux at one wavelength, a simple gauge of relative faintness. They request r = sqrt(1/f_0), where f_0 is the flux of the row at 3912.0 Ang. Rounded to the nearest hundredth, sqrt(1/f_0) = 1.09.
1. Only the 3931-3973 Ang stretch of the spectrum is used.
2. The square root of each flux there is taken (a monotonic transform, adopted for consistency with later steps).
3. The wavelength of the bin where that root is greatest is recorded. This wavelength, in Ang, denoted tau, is 3958.5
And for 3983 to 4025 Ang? 3985.5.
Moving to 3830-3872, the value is 3864.0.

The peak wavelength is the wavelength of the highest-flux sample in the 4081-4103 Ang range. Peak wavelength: 4096.5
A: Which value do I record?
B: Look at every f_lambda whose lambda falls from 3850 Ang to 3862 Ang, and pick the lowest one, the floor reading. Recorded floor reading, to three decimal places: 0.880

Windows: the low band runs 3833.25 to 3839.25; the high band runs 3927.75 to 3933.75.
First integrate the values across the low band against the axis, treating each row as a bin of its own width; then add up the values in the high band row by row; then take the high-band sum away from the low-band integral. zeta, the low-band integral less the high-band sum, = 2.15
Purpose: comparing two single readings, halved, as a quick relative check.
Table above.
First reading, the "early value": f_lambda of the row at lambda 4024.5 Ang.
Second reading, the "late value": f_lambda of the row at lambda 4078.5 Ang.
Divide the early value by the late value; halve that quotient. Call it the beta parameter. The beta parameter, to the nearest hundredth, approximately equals 0.49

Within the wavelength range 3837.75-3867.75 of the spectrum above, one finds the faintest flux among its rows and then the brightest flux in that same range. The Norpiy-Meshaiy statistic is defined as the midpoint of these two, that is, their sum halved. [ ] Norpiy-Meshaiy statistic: 0.91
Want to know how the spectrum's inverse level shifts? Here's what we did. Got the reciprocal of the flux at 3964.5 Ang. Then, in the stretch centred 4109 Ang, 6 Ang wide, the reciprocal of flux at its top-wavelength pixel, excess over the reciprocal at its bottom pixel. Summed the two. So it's 1.15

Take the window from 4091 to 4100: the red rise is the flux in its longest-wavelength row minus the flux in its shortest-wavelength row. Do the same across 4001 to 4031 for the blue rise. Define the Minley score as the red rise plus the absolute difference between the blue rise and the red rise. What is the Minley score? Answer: 0.06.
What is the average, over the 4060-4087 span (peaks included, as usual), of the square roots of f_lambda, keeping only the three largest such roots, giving 0.883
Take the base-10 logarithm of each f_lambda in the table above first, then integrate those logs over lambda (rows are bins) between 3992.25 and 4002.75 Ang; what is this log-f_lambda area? -1.32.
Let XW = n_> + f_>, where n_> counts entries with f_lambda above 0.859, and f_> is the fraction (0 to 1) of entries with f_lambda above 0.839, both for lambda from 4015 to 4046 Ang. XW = 0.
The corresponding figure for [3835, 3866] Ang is 21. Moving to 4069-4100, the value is 2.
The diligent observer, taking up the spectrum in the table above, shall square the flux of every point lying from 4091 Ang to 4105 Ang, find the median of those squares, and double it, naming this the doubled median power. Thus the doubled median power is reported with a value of 1.43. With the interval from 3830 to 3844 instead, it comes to 1.58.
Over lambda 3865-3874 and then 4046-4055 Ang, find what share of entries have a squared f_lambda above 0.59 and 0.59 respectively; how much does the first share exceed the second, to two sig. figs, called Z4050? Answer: 1.0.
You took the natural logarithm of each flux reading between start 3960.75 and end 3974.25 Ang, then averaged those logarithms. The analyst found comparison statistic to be -0.18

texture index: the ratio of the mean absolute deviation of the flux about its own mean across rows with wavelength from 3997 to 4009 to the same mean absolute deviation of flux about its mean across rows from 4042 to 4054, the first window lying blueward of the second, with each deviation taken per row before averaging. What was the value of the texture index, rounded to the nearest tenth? 1.0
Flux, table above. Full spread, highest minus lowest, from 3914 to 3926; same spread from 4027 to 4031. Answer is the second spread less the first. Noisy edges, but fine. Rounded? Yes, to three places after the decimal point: -0.045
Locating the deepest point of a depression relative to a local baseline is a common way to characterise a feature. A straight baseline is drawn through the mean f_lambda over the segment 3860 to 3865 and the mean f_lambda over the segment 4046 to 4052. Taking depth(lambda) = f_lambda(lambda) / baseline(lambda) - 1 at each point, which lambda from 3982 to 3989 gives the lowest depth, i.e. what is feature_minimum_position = 3987.0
